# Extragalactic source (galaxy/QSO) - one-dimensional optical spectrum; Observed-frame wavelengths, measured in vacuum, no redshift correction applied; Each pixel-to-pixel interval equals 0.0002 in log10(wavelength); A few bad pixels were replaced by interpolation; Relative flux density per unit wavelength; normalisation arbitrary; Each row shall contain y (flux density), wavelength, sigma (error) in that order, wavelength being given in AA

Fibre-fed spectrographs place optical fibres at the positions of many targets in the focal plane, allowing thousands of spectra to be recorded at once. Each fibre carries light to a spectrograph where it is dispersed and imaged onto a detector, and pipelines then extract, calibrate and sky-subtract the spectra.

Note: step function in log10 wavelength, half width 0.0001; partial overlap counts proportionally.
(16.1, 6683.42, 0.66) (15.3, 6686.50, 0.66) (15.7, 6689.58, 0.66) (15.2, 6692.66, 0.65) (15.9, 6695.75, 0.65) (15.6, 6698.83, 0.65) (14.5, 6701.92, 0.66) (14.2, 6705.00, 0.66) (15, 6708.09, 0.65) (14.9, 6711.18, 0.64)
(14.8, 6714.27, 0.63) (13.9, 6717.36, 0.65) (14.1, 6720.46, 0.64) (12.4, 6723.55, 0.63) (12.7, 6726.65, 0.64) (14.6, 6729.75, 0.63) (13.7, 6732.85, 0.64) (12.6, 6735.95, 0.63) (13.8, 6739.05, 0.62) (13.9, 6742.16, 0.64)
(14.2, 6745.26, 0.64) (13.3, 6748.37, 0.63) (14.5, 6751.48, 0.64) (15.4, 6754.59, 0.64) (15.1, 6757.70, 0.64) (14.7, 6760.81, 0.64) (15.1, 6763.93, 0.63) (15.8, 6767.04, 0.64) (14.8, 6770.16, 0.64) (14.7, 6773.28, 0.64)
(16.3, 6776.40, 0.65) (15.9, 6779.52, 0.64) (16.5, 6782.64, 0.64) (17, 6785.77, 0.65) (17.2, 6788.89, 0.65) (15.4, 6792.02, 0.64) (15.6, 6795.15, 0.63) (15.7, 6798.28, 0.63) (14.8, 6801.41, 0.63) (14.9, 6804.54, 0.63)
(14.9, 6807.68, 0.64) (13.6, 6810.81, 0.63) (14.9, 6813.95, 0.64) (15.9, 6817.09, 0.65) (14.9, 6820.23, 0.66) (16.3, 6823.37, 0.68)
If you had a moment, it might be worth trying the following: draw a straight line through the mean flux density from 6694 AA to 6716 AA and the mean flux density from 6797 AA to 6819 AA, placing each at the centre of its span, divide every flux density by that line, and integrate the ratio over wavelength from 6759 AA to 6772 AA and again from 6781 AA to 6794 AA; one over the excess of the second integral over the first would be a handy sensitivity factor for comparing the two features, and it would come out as 0.8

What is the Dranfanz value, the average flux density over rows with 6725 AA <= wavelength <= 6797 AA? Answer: 14.9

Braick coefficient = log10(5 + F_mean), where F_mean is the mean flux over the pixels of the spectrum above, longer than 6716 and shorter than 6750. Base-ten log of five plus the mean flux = 1.27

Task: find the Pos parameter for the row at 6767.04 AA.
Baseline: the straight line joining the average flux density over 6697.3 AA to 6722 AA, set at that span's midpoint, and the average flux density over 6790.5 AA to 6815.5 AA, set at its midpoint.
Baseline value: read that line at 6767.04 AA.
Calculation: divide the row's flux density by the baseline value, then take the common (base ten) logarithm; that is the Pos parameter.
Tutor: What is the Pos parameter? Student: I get 0.03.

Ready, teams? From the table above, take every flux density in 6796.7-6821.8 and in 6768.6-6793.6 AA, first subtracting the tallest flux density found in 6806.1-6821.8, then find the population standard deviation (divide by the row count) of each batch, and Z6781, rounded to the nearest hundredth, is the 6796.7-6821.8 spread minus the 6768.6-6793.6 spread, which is -0.24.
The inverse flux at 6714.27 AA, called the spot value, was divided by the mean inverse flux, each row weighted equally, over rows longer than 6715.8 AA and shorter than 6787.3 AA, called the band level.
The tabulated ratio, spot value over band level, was 0.98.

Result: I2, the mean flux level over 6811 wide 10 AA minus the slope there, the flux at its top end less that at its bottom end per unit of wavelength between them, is 14.5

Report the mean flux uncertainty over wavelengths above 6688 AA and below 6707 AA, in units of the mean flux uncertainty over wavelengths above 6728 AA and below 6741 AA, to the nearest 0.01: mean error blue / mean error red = 1.04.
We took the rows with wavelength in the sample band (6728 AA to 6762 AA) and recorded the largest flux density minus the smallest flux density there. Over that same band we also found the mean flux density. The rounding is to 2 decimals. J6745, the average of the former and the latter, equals 8.48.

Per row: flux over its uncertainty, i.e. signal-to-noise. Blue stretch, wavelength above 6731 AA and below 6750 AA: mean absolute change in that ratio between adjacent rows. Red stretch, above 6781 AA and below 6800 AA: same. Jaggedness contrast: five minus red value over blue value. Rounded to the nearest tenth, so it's 4.3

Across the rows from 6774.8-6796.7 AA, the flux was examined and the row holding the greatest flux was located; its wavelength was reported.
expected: 6788.89 AA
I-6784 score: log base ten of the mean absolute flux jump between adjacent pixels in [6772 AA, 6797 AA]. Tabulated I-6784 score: -0.1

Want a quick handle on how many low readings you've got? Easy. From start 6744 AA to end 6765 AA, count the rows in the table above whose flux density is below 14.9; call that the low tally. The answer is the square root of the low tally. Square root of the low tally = 2.0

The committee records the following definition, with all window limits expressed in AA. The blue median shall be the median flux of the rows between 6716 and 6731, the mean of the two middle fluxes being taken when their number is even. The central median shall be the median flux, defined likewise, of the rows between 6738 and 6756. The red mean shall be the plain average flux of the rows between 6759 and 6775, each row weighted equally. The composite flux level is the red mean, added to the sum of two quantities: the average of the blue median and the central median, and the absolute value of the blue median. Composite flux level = 42.9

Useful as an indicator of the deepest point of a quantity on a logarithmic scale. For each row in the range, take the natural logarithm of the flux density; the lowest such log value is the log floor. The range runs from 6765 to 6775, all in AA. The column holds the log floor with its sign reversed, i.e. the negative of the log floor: -2.69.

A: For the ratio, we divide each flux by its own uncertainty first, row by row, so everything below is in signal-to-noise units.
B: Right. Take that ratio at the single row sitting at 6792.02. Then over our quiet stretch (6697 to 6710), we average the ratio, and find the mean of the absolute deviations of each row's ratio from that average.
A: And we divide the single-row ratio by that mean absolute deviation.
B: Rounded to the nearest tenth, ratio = 26.8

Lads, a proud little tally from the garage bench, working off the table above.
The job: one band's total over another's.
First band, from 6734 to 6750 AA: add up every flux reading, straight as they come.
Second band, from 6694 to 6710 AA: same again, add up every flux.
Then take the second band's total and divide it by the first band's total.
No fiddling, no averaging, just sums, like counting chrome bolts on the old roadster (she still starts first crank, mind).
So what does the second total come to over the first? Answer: 1.11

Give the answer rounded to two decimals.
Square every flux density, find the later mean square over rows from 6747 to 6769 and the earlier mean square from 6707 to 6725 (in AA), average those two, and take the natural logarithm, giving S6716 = 5.35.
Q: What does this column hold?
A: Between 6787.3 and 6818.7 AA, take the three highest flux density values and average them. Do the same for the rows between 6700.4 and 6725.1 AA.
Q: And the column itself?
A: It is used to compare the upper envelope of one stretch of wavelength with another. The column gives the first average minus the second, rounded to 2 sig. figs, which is 1.4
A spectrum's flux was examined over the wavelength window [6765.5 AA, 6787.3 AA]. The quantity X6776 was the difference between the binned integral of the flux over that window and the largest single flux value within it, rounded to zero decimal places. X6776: 329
